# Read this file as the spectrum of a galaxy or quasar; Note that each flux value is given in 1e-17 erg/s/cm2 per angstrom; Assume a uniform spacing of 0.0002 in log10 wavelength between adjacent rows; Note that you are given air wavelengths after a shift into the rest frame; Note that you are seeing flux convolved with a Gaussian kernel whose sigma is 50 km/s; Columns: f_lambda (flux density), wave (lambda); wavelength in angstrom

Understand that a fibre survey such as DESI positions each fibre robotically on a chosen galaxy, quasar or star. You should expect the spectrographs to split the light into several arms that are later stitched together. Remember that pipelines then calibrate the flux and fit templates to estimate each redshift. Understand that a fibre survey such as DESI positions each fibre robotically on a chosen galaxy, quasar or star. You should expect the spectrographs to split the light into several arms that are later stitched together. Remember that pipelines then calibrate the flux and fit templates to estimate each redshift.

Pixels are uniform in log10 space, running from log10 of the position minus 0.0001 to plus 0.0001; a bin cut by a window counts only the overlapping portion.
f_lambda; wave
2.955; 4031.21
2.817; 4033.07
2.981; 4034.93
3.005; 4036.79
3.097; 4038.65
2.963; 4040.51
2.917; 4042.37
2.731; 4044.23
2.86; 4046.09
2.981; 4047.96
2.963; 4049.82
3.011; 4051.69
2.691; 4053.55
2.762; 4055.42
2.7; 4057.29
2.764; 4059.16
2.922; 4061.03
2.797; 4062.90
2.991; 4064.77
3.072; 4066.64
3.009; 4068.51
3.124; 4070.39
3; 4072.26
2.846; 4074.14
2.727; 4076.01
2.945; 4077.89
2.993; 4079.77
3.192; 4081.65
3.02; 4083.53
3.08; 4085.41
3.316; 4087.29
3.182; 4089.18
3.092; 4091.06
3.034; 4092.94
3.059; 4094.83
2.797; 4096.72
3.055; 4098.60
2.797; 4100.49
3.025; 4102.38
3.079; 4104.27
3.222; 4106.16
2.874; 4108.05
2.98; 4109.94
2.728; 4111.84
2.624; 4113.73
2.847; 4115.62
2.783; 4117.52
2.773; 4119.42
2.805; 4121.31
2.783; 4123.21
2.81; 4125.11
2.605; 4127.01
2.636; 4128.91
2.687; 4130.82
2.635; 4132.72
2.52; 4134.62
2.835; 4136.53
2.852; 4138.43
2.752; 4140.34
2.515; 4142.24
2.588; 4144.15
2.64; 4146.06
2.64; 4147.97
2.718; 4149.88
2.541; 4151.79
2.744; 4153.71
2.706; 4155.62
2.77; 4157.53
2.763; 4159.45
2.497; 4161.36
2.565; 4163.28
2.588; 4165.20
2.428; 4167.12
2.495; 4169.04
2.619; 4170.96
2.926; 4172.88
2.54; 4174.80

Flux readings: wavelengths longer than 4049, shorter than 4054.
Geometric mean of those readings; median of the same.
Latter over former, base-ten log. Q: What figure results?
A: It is 0.012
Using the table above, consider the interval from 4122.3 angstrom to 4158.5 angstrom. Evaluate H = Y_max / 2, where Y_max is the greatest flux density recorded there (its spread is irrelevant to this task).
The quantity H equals 1.43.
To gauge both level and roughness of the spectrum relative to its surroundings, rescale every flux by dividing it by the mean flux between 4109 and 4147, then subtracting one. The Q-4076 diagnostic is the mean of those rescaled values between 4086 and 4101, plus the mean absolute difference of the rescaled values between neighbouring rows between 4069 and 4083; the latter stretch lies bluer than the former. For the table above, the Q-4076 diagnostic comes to 0.17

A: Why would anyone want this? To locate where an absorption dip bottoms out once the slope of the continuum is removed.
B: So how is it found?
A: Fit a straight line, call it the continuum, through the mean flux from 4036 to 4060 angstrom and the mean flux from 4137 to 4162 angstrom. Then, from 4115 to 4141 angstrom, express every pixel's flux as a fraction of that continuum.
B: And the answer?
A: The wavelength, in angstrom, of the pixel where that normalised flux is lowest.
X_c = 4134.62 angstrom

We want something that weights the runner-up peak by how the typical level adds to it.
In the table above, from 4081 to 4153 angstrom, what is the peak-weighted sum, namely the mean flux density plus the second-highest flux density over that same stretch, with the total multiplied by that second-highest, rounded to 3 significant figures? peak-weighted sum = 19.5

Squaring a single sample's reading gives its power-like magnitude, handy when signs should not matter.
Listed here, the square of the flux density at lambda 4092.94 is 9.2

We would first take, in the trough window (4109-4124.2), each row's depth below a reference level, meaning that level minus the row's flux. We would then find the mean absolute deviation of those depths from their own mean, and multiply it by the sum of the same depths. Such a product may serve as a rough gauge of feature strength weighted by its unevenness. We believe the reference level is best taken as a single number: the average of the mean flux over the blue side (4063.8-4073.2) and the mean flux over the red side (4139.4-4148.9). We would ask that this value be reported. 0.02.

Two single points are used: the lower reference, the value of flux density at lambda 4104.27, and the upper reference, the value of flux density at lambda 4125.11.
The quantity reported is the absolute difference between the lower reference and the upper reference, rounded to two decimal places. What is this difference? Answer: 0.27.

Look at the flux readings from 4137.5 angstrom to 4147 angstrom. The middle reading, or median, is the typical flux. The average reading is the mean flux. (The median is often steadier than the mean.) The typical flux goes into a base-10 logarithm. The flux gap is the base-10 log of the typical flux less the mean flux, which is -2.2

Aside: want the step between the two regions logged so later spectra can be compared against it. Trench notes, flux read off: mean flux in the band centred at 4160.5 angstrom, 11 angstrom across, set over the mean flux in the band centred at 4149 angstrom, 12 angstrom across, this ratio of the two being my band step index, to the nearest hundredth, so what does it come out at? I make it 1.00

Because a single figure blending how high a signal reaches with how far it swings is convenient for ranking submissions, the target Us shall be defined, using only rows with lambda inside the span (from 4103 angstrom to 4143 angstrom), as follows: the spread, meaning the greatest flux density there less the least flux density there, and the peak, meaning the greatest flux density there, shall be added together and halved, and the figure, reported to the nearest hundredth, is 1.96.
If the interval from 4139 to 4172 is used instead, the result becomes 1.56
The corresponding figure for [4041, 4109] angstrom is 1.97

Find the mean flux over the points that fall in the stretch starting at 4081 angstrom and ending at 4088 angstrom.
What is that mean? 3.15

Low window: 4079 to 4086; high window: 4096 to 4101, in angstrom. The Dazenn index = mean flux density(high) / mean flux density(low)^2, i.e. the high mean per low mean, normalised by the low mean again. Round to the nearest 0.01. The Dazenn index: 0.31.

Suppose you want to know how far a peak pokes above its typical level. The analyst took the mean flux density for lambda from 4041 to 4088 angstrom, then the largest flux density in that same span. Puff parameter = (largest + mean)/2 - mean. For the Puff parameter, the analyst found 0.19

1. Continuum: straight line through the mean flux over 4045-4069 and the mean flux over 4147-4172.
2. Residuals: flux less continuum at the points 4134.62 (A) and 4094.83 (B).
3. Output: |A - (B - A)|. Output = 0.60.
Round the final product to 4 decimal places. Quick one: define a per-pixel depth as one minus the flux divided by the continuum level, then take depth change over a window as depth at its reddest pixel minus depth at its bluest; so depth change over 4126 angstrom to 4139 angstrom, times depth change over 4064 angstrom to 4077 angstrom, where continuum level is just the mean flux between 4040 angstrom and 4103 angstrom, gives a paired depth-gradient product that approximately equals -0.0075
